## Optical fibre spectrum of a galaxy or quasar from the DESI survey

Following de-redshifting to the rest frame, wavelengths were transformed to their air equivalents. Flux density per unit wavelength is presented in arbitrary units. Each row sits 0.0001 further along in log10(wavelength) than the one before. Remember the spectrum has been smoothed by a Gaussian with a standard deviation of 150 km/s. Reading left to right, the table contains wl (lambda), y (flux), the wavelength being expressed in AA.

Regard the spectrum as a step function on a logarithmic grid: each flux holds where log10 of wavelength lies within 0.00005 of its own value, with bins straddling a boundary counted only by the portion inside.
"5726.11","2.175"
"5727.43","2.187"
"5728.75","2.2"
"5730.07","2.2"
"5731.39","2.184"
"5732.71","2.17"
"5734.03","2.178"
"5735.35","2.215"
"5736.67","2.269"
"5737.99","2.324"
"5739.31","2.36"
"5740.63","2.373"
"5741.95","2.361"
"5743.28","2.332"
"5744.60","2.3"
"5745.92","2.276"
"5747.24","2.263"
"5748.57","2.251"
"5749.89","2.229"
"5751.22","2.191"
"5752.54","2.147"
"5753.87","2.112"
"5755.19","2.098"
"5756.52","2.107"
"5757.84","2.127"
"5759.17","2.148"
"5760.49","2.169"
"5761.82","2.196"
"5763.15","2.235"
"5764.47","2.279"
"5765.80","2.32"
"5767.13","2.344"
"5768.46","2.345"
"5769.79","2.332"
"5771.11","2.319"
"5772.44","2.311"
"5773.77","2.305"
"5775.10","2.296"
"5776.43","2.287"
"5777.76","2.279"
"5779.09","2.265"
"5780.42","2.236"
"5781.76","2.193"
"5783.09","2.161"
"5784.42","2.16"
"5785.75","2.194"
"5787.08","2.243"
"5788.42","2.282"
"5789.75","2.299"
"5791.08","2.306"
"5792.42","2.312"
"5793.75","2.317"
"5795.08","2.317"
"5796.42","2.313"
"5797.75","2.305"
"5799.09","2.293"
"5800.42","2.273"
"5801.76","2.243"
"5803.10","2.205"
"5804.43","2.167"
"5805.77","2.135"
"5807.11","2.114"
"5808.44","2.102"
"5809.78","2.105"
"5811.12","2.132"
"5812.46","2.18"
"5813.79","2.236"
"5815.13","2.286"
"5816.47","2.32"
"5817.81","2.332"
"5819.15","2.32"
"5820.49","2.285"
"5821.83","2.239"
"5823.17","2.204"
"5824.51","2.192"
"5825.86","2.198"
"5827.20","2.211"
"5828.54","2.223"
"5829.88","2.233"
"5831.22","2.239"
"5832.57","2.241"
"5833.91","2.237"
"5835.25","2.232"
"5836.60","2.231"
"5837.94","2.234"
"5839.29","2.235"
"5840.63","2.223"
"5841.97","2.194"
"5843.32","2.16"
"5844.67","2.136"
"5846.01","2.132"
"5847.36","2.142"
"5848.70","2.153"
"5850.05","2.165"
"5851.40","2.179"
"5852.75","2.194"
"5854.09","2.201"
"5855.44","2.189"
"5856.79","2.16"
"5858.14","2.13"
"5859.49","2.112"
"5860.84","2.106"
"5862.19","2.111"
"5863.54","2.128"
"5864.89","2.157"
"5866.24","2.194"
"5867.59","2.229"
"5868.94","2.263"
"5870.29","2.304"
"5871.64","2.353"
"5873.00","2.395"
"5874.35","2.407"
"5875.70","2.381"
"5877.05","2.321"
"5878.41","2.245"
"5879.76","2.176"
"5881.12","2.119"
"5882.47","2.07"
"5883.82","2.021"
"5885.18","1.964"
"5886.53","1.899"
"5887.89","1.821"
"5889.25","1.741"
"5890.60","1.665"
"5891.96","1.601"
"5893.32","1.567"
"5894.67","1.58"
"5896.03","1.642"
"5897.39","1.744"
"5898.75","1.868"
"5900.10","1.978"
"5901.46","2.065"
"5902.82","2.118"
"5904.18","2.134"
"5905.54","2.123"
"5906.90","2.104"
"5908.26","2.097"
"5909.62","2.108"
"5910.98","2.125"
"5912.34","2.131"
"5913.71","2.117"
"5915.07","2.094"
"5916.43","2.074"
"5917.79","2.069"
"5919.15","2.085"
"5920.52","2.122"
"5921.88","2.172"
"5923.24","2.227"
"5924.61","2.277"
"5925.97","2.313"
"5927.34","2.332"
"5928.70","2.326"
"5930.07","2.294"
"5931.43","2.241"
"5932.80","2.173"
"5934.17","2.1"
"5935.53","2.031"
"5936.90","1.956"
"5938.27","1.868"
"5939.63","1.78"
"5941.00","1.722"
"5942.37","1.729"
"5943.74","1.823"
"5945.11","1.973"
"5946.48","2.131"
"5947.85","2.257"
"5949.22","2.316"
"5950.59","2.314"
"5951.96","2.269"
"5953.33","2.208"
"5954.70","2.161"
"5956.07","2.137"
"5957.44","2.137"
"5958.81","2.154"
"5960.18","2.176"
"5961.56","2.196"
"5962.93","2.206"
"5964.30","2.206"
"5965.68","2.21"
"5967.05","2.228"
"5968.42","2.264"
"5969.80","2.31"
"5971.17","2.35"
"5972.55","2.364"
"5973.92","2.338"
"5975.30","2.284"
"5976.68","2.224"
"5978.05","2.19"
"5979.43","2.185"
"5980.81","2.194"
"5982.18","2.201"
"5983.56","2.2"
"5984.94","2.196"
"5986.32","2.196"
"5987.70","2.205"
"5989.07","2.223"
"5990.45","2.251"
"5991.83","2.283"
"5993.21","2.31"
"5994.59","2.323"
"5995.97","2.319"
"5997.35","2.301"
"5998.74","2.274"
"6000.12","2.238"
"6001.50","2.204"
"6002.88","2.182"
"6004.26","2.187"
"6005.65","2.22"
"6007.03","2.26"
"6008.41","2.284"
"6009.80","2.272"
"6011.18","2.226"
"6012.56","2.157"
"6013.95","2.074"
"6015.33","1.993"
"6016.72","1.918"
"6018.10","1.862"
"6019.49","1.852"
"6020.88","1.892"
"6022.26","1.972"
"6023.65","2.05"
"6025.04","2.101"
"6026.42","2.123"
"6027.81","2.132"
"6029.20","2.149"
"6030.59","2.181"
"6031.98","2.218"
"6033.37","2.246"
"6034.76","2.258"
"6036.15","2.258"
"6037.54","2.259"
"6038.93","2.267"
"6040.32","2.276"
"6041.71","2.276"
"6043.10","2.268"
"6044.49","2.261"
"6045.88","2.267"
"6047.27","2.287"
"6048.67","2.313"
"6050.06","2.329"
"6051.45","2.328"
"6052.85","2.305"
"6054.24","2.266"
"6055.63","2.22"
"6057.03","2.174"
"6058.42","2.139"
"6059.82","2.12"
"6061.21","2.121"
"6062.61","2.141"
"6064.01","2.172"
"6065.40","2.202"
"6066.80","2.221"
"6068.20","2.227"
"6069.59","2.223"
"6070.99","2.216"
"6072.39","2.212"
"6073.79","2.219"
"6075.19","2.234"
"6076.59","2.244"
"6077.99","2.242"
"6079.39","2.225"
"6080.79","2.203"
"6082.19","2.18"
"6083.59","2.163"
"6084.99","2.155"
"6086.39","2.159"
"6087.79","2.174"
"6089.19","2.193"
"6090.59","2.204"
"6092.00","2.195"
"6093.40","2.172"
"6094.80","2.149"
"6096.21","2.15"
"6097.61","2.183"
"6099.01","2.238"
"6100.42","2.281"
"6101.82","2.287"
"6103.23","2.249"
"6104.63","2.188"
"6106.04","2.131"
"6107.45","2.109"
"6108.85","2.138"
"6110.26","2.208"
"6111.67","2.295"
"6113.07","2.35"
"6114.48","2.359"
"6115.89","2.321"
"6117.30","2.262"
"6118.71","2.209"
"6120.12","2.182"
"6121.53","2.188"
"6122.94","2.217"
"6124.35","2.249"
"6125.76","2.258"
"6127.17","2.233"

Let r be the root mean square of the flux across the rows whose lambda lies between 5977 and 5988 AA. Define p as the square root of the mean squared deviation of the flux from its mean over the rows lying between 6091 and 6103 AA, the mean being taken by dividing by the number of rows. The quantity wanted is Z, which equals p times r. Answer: 0.114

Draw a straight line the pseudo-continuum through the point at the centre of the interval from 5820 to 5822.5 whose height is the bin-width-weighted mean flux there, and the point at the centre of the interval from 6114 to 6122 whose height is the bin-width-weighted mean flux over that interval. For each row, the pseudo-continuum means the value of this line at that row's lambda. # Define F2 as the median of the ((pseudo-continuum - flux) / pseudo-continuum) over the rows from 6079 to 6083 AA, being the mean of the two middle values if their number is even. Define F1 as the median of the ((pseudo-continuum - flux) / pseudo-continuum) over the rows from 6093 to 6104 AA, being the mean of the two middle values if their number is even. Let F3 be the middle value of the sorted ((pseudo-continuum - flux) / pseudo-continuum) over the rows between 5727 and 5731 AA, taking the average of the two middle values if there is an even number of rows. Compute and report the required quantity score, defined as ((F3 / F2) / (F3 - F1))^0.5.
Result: 11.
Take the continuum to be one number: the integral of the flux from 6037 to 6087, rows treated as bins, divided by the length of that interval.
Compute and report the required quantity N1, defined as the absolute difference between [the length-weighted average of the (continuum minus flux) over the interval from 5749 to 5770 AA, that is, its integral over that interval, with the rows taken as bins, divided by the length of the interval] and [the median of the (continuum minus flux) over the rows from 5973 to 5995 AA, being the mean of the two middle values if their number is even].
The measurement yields 0.005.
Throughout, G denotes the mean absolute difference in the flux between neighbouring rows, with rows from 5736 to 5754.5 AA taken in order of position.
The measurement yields 0.028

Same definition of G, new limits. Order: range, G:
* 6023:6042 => 0.017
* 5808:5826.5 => 0.029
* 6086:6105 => 0.026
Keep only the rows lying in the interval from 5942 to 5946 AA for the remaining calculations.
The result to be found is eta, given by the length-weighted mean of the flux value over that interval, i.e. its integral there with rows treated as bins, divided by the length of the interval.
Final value 1.86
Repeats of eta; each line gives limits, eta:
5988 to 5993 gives 2.26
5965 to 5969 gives 2.24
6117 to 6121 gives 2.21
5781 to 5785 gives 2.17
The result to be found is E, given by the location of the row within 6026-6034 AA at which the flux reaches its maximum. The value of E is 6033.37 AA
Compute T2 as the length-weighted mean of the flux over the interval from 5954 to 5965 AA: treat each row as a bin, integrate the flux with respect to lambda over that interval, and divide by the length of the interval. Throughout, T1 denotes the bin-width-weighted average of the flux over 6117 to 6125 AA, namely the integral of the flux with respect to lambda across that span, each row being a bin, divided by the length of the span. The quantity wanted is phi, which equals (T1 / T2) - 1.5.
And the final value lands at -0.48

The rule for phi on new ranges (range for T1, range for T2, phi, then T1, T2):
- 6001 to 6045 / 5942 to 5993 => -0.52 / 2.15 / 2.20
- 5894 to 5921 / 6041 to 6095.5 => -0.59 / 2.02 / 2.22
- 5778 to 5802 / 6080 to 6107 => -0.47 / 2.26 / 2.19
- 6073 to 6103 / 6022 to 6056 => -0.51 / 2.20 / 2.23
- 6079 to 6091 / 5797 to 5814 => -0.50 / 2.18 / 2.19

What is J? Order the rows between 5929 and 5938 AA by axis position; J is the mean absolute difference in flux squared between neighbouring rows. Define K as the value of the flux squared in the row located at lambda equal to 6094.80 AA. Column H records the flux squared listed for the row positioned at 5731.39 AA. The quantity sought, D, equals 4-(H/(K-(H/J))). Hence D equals 4.40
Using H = 4.77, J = 0.29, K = 4.6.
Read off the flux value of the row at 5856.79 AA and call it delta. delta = 2.16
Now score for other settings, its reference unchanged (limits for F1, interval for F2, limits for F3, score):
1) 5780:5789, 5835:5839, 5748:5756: 17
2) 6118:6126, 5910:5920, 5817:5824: 2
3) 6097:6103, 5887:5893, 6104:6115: 2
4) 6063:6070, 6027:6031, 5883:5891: 5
